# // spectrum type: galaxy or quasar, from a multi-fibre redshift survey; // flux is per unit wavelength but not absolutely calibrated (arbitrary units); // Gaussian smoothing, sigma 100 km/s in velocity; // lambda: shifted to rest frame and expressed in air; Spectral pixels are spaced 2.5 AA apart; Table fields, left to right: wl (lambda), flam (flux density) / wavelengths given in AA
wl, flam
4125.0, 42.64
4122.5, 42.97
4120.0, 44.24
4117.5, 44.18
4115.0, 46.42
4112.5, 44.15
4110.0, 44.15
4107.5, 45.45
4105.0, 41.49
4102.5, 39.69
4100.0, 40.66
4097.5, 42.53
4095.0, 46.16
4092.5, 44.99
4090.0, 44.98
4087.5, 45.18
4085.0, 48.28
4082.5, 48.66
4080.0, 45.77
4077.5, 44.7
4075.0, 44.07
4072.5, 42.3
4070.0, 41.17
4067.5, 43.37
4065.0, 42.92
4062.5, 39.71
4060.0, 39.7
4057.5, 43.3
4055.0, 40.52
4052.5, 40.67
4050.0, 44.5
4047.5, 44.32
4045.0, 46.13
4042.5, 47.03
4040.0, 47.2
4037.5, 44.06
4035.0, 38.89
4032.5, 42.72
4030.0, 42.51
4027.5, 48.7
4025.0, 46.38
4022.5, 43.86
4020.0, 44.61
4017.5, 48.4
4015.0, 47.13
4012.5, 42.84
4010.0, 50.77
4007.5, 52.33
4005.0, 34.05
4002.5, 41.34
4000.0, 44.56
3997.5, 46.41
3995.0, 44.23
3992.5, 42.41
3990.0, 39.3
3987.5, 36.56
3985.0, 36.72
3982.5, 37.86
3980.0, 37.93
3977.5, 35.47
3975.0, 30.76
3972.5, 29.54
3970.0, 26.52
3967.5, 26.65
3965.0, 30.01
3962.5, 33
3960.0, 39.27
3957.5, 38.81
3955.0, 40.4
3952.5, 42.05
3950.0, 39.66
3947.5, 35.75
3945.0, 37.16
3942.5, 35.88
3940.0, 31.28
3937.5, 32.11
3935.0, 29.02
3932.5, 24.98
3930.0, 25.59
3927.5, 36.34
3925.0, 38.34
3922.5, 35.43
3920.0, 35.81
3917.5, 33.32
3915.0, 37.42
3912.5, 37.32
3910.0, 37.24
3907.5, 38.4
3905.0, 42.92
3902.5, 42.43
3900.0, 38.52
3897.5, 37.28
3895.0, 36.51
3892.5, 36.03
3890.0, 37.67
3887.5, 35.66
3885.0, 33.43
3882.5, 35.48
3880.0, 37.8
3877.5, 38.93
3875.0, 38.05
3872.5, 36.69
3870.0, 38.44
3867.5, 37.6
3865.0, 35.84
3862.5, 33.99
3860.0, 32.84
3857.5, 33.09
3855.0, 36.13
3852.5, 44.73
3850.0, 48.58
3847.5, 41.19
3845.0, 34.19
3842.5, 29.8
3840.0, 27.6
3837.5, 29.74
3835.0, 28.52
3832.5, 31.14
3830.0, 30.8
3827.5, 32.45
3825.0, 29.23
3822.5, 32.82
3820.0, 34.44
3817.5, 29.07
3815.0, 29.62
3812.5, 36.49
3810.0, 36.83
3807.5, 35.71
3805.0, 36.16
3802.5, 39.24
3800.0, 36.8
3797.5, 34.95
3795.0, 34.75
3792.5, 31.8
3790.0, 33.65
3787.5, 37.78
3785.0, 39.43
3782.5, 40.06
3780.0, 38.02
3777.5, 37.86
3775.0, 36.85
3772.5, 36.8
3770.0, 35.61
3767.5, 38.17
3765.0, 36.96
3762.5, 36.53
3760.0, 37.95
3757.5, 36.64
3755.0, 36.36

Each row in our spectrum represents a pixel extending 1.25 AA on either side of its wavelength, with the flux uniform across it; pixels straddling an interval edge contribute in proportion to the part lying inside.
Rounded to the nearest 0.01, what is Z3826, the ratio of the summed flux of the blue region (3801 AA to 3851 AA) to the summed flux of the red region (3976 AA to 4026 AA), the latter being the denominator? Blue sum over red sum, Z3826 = 0.79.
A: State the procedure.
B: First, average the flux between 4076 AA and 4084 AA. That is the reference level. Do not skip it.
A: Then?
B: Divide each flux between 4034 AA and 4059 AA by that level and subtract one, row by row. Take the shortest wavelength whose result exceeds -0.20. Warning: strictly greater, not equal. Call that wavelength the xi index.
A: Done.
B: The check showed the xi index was 4035.0 AA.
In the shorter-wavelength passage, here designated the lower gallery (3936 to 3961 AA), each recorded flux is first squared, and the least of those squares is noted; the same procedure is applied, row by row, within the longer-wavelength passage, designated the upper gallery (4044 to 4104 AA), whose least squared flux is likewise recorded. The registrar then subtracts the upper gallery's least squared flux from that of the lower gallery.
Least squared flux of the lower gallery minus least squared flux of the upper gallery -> -597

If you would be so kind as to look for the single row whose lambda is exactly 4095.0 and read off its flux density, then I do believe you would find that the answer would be 46.16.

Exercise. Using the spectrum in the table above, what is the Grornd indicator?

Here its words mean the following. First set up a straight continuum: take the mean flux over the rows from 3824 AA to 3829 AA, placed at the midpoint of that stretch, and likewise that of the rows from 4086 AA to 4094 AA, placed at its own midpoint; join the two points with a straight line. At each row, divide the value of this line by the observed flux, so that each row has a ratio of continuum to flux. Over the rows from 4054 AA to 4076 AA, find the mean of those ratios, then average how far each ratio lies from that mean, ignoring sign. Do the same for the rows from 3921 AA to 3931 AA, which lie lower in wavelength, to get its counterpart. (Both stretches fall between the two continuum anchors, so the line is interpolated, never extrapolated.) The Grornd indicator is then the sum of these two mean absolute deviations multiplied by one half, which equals 0.10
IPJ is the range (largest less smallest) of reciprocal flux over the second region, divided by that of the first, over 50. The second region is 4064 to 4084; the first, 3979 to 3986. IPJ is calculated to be 0.086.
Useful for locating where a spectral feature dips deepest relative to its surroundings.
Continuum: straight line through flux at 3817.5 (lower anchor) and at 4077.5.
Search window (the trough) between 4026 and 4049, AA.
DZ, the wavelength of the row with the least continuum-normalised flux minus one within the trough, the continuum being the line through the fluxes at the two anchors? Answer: 4035.0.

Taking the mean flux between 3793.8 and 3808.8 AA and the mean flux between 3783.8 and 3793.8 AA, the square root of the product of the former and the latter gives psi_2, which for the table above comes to 36.0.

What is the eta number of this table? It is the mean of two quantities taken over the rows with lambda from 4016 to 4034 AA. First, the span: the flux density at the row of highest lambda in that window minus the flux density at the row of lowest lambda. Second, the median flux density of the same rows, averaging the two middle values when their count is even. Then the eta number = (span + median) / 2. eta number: 19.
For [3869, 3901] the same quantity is 19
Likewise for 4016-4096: 21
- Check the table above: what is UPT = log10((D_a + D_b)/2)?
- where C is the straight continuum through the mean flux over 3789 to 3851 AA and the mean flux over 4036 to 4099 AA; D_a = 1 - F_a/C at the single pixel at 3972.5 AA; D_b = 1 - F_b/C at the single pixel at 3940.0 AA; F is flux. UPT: -0.64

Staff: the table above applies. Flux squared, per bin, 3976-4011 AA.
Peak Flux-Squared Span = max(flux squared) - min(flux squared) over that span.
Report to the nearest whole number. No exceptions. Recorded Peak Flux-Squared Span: 1579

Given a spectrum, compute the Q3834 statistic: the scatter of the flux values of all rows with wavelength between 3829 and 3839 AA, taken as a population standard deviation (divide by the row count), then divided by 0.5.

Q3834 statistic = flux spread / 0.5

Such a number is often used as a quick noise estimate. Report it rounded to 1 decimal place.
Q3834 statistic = 2.0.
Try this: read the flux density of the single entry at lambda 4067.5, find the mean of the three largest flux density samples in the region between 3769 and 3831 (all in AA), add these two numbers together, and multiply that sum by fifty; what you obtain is 4147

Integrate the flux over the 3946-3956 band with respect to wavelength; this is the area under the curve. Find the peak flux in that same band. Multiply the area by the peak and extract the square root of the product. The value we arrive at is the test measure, 129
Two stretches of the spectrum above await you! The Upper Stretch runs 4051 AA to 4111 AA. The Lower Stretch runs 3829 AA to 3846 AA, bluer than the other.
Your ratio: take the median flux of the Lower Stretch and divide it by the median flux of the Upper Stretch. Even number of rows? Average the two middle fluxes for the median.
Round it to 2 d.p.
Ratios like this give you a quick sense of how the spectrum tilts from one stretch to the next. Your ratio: 0.69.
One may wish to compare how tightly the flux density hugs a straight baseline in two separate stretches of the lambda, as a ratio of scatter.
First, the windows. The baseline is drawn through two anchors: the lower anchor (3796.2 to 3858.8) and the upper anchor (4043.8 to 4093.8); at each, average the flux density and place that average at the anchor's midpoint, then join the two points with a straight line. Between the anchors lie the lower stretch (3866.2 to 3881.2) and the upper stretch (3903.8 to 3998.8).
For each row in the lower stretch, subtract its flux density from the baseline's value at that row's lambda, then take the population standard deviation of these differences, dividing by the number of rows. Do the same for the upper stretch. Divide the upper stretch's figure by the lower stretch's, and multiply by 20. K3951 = 151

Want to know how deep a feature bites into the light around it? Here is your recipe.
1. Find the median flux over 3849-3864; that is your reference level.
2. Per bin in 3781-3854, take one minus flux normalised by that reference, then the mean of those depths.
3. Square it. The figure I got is 0.00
